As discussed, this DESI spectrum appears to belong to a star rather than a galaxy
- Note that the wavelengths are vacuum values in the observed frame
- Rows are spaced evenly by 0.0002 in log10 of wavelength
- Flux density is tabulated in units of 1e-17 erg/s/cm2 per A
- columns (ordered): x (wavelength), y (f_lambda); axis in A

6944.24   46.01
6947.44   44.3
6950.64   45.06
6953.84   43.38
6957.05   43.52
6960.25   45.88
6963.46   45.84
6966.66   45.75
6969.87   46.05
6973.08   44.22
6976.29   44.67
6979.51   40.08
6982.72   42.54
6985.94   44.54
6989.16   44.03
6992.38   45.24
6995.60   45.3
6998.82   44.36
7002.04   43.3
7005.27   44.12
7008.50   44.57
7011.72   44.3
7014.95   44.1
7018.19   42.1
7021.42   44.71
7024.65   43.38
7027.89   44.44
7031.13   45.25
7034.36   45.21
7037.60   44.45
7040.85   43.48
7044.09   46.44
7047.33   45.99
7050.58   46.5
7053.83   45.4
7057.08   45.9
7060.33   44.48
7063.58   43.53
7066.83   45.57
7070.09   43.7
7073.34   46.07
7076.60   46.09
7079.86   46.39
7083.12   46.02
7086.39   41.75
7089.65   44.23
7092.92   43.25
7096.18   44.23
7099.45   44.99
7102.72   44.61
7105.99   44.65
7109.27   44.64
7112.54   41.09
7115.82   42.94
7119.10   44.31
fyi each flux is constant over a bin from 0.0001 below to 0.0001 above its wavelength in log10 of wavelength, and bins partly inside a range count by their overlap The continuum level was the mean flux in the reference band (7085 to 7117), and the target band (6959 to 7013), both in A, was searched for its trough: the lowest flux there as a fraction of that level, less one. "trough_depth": -0.082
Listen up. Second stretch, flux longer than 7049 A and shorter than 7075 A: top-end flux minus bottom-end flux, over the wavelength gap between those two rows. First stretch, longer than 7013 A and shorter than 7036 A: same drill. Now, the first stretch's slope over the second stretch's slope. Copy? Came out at -3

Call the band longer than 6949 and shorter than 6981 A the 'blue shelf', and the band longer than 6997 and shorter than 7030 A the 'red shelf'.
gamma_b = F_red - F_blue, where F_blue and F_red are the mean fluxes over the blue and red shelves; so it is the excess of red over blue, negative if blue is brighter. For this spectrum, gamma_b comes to -0.5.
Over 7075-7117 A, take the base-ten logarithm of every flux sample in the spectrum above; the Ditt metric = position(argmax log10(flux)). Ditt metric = 7079.86 A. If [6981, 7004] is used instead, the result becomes 6995.60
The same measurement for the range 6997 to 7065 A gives 7050.58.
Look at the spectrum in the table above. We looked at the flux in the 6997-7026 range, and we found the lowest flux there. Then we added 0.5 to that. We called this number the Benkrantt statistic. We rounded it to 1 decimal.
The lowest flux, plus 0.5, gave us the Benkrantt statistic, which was 42.6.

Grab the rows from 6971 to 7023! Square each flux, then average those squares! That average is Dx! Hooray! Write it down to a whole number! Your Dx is 1928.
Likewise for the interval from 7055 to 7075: 2015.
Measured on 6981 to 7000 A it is 1966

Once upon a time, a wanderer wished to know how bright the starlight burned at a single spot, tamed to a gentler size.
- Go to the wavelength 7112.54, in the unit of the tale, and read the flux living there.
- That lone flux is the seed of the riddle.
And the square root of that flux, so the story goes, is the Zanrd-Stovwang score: 6.41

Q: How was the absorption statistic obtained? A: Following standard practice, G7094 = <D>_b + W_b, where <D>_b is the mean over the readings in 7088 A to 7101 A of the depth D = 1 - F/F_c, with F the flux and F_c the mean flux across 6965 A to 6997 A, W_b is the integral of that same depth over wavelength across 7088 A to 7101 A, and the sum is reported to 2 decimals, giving 0.02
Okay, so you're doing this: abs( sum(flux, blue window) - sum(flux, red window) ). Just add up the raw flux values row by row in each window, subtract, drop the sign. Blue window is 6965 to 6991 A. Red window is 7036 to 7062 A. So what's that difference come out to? 11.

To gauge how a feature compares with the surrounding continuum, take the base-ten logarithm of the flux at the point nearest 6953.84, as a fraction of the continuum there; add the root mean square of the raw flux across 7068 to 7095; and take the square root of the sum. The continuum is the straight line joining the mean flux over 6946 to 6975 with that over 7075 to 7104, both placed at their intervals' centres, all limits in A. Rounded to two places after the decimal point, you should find 6.69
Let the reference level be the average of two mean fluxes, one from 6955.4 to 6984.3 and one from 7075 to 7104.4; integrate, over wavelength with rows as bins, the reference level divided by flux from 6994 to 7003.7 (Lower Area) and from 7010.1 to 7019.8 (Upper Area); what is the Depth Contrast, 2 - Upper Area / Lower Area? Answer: 0.98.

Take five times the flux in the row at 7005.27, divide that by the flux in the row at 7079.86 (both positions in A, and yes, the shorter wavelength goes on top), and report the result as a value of 4.76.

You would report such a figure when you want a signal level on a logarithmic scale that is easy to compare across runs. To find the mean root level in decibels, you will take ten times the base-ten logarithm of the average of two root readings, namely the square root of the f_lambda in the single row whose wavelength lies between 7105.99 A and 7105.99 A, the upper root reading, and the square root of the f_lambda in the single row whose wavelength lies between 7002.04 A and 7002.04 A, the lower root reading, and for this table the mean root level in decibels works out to 8.216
